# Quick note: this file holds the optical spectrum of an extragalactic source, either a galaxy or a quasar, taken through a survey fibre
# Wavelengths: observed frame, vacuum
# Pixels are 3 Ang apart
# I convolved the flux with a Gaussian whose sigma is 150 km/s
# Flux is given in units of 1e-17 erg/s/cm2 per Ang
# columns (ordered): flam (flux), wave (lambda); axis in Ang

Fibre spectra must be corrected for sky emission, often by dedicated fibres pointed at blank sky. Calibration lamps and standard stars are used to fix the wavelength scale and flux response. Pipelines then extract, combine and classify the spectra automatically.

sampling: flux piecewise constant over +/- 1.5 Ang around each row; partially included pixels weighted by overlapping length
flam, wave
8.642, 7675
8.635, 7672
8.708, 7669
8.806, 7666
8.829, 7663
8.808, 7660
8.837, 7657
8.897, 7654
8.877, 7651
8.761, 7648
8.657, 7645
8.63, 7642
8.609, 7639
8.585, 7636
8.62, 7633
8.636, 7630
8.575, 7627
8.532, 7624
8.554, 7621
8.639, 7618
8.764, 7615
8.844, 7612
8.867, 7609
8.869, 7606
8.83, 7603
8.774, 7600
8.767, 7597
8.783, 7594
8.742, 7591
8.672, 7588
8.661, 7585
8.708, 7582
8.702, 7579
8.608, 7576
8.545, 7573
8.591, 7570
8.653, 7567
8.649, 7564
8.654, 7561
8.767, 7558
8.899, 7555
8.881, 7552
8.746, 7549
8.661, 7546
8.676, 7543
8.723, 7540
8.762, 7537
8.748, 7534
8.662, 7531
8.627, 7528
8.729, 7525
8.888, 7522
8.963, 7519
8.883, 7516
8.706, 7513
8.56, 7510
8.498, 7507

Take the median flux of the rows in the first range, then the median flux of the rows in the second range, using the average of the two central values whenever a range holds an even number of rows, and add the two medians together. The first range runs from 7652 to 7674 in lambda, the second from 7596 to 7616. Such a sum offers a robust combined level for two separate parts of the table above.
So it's 17.6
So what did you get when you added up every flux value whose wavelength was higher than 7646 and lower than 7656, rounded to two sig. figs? 27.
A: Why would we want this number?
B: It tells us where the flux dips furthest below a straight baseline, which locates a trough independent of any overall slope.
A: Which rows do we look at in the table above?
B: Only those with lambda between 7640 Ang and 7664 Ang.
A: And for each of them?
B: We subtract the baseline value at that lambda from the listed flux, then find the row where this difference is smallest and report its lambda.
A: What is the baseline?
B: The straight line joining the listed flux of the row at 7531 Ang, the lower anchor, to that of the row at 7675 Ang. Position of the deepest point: 7642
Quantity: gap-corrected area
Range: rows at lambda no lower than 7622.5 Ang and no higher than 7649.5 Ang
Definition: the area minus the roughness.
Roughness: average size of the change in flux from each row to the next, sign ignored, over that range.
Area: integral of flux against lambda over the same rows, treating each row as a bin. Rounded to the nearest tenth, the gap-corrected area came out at 232.8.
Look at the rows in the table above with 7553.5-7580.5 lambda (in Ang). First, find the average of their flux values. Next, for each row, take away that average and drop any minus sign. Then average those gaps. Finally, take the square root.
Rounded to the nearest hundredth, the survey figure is 0.28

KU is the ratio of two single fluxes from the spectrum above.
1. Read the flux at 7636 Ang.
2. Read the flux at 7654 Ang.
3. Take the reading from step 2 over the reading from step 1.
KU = 1.04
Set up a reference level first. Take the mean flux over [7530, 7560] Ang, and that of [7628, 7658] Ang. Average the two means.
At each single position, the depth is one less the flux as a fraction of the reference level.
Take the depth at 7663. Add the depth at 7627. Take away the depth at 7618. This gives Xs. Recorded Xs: -0.004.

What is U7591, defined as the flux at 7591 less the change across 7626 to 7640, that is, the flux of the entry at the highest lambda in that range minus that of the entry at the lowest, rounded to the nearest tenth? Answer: 8.7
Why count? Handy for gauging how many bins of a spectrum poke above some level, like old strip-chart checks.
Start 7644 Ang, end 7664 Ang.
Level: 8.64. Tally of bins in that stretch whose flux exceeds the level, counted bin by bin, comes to 7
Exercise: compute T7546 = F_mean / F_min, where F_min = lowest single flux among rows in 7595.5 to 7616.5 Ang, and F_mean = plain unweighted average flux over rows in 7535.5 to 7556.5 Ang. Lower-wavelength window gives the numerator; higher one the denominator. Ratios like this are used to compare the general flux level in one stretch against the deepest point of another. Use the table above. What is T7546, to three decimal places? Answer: 1.000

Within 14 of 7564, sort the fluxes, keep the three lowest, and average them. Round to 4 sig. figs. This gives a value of 8.581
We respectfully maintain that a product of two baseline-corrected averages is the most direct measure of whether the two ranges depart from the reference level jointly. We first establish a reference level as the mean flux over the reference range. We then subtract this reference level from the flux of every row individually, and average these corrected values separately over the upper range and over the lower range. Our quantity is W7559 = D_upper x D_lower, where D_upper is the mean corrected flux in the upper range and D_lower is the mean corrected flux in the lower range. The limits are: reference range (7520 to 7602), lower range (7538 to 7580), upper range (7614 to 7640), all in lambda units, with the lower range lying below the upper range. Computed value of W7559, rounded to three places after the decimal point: 0.002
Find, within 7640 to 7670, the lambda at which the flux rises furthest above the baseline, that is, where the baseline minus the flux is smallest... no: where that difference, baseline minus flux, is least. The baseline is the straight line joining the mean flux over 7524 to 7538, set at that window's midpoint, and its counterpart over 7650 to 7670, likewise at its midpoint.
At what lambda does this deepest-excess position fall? 7654 Ang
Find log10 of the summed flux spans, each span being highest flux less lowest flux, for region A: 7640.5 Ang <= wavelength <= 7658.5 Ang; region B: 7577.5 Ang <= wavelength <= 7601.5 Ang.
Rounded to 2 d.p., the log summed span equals -0.41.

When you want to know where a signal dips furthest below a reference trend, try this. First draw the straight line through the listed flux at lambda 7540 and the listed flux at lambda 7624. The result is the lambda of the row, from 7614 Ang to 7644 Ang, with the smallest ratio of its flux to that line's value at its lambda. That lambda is 7624 Ang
